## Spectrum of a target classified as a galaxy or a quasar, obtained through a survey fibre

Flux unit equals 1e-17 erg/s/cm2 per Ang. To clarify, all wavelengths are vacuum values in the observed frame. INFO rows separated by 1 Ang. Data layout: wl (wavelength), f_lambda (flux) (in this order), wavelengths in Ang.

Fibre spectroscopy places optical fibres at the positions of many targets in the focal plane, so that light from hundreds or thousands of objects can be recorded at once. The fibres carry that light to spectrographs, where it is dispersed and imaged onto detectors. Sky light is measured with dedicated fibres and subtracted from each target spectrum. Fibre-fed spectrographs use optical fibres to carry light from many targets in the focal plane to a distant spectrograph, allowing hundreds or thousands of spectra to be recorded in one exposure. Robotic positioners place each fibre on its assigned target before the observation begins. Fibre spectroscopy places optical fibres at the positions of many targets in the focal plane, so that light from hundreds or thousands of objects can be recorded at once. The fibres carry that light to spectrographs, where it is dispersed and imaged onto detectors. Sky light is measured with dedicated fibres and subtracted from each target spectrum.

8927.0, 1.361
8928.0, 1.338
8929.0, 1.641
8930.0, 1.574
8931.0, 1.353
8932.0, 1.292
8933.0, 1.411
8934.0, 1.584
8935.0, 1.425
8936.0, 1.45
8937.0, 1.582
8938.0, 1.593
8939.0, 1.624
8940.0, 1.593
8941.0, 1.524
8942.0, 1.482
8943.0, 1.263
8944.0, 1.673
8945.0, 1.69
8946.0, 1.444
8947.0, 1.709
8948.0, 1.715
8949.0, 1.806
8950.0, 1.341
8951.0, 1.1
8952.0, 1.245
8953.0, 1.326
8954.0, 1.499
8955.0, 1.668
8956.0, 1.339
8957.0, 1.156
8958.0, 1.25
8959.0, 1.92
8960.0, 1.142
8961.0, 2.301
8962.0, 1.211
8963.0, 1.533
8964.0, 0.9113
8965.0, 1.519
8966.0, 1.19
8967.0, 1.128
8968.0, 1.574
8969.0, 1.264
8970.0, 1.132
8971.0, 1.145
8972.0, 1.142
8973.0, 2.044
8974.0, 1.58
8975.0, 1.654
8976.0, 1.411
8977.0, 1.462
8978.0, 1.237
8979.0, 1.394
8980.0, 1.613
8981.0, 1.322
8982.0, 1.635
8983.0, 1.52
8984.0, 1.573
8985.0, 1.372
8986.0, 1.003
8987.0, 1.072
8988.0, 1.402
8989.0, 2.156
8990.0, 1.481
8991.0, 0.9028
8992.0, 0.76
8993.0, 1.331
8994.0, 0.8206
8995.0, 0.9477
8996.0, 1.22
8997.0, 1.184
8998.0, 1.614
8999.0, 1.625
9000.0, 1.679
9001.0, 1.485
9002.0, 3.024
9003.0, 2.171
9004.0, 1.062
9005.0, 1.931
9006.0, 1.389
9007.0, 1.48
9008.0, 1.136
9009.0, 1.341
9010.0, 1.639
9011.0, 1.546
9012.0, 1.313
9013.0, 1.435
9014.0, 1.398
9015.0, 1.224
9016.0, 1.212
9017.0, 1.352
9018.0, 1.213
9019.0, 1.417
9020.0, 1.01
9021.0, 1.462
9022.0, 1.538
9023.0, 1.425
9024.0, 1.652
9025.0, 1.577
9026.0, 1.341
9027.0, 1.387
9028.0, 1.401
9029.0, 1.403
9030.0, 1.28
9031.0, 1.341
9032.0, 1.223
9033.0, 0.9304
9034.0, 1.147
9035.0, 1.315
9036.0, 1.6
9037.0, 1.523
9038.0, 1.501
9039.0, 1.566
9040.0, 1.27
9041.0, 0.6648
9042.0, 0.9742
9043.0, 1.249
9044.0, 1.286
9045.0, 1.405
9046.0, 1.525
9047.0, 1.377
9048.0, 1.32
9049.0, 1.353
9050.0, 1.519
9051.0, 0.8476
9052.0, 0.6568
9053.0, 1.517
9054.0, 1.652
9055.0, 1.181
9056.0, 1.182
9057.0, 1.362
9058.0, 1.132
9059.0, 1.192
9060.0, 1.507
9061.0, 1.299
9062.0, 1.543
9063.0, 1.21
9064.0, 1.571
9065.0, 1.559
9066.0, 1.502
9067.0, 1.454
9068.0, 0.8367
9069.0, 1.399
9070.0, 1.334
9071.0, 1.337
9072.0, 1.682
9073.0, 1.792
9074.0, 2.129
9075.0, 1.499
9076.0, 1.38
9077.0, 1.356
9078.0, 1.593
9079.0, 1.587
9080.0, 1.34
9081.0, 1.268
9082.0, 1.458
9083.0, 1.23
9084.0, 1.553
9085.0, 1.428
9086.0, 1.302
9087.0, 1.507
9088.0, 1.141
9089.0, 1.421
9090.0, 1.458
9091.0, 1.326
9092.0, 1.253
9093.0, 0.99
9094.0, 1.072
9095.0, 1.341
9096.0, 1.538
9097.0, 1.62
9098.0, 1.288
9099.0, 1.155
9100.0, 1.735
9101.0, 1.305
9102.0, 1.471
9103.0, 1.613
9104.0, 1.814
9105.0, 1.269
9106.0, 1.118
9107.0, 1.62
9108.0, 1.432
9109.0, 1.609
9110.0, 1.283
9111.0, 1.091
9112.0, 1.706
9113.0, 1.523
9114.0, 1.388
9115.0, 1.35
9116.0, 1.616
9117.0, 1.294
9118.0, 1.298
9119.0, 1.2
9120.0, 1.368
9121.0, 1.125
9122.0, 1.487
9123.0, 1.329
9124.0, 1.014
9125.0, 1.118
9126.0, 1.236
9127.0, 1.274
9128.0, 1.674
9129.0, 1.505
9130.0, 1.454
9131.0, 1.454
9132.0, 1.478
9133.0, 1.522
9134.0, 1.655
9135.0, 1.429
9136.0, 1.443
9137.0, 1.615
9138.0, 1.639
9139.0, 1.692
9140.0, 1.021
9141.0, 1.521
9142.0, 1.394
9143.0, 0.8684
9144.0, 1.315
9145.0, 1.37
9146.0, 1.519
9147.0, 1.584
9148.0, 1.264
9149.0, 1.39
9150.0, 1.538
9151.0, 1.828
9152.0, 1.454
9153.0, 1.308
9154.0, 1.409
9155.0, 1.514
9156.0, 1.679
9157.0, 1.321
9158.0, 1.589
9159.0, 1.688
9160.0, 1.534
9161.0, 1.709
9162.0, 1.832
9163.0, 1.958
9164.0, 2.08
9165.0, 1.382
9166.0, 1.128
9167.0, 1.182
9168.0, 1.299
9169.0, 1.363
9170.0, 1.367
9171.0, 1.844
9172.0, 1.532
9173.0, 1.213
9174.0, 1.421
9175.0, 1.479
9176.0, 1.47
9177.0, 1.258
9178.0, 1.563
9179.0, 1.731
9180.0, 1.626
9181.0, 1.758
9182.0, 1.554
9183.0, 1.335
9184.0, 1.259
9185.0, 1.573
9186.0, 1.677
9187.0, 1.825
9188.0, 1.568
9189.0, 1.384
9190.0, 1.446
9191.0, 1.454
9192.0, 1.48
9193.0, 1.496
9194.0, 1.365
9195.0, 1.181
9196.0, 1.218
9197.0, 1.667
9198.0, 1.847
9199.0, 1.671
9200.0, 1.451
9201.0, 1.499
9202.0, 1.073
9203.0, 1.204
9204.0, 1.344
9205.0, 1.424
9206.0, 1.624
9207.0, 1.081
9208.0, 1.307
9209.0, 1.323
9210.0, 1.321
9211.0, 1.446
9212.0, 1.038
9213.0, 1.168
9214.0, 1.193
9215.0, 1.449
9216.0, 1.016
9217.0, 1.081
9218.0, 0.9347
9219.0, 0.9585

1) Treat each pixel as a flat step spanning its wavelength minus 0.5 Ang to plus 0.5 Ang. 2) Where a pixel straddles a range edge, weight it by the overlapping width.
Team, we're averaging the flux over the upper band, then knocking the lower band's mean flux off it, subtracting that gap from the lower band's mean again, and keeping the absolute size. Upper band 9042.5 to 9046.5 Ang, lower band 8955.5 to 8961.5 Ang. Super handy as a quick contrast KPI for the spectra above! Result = 1.7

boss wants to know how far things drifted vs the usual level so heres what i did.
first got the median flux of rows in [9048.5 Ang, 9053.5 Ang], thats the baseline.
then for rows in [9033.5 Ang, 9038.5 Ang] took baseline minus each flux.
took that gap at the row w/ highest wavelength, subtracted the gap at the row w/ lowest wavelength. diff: -0.35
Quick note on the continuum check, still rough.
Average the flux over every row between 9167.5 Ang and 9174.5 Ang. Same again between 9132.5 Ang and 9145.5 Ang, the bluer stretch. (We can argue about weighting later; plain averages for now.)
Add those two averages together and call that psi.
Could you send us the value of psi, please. 2.86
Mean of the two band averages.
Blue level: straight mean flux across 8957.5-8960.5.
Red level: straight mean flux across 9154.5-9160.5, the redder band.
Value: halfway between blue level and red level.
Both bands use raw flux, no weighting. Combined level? 1.50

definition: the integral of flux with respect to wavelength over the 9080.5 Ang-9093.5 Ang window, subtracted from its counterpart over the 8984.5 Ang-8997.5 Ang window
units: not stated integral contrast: -1.7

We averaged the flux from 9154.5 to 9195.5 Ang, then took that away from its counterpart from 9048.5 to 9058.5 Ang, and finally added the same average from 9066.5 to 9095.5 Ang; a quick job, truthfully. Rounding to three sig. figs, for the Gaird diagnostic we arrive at 1.12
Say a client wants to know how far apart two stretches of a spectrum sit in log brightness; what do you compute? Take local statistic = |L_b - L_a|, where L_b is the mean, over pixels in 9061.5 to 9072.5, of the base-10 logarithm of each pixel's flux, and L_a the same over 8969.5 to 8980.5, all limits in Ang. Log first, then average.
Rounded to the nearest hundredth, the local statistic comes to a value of 0.01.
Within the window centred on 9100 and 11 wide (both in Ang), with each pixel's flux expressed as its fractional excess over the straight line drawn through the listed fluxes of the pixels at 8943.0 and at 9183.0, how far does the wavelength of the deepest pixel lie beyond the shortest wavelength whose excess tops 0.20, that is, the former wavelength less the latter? 2 Ang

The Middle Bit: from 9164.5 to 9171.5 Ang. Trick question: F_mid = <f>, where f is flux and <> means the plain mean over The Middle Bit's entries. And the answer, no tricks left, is 1.37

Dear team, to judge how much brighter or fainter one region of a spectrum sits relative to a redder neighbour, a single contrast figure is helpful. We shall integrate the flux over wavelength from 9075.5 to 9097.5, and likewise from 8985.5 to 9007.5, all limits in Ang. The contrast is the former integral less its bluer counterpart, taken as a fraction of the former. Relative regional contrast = -0.052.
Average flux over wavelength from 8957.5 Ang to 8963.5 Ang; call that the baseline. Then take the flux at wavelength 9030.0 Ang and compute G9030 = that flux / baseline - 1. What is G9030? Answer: -0.18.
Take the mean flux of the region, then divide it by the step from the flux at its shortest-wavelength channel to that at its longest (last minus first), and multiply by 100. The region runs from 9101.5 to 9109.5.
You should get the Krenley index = 1082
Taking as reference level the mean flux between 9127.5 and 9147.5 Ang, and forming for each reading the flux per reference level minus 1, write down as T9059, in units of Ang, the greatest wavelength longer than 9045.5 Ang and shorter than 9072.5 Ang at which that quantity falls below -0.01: 9071.0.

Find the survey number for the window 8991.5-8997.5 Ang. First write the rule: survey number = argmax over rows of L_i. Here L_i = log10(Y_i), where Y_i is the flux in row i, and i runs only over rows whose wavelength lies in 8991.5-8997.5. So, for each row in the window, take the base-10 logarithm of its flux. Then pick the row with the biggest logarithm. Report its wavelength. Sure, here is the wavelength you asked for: 8993.0 Ang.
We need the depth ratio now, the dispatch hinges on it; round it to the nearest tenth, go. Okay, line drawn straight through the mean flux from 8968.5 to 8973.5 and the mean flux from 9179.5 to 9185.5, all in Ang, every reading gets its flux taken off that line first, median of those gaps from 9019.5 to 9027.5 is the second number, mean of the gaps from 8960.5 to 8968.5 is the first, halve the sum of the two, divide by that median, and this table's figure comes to 1.2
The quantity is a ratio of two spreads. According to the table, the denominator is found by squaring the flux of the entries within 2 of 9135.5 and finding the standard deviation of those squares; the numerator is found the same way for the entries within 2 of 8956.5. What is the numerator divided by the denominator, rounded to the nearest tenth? 1.8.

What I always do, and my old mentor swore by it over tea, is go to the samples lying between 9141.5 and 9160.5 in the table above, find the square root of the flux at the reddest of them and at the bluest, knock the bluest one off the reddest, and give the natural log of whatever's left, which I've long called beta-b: -2.8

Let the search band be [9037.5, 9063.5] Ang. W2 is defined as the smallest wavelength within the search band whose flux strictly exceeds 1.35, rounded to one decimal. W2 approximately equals 9038.0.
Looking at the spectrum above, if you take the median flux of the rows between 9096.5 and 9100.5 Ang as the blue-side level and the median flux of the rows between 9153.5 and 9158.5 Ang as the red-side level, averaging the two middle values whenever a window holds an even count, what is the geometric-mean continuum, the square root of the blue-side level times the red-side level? 1.48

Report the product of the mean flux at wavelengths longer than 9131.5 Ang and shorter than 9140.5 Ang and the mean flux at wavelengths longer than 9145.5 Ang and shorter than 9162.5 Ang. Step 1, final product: 2.3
